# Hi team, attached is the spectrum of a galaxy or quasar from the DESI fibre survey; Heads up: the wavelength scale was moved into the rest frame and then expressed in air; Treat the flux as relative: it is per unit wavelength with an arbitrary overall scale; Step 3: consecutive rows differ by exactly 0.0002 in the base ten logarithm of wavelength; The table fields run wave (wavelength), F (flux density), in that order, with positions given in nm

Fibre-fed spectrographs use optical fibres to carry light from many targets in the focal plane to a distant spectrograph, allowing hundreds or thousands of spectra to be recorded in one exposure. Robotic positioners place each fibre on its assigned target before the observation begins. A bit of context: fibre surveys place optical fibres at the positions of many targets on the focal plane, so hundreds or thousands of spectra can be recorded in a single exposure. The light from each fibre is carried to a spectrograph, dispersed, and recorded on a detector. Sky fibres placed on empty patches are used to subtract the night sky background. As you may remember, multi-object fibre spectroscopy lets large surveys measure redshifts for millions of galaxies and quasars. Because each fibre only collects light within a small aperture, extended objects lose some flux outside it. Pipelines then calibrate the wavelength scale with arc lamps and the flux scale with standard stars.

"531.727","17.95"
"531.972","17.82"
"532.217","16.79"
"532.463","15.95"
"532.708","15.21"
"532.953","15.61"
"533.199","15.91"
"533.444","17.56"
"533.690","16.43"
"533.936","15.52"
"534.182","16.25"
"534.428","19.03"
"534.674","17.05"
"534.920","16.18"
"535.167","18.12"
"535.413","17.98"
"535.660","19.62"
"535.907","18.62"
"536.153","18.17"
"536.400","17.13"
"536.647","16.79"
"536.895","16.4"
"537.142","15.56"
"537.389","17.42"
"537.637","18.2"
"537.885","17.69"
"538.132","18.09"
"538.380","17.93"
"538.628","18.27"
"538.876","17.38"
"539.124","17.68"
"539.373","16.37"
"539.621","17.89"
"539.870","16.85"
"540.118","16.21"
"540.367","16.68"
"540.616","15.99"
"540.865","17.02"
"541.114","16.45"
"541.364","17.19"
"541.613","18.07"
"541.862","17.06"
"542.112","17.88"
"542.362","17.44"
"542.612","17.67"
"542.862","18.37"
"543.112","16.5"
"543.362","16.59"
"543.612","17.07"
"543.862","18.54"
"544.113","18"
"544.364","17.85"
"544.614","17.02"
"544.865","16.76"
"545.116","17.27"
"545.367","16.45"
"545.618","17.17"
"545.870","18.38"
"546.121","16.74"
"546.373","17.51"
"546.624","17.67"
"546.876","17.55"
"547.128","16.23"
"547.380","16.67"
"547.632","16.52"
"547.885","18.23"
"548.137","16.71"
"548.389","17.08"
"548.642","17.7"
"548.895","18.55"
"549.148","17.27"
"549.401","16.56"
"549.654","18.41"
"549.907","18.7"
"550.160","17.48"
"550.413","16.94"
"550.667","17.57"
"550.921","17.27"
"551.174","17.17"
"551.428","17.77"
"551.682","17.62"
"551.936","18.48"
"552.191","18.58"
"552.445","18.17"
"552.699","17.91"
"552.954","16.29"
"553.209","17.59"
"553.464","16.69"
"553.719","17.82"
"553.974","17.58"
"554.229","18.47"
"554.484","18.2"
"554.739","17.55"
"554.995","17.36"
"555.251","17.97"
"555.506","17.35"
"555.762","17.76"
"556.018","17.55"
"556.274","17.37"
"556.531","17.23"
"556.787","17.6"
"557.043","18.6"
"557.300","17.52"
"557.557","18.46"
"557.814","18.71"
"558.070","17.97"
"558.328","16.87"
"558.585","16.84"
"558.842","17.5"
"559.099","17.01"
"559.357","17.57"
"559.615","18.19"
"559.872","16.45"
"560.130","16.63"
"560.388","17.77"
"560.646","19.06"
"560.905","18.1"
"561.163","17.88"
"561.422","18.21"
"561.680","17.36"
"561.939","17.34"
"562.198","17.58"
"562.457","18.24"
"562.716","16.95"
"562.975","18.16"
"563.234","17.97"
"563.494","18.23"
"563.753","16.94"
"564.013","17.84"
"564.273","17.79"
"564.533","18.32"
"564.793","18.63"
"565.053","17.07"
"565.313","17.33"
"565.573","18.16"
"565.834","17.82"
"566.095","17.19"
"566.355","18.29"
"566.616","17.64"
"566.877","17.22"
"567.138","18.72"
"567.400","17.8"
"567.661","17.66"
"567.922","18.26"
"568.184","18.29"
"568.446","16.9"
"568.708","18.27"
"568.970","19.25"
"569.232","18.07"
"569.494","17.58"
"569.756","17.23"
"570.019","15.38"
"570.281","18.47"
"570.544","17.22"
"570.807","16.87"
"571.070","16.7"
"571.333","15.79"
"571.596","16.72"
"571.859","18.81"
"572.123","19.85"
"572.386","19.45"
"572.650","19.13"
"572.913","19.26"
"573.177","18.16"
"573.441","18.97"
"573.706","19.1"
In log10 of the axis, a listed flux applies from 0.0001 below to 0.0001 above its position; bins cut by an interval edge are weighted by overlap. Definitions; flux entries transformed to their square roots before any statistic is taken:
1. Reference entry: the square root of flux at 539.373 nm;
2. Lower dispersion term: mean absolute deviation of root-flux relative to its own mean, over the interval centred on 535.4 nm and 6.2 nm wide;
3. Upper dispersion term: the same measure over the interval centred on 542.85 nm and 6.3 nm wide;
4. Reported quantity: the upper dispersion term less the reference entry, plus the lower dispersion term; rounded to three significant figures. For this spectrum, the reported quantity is -3.85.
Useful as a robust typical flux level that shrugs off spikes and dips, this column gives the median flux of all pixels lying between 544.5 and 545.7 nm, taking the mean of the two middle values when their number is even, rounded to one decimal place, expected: 17.0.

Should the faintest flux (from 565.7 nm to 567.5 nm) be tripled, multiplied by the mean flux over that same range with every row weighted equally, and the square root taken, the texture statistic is 30.3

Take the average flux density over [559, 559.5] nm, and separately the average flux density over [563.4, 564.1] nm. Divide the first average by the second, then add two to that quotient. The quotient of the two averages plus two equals 2.98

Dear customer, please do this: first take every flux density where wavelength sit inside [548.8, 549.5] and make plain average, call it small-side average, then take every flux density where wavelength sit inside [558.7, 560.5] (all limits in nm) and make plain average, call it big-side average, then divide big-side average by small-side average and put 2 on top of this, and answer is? 2.99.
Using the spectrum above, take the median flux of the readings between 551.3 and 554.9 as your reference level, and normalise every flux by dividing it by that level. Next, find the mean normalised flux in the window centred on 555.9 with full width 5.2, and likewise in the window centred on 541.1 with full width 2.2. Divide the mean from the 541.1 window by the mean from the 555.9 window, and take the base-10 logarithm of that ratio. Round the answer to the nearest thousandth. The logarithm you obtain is -0.020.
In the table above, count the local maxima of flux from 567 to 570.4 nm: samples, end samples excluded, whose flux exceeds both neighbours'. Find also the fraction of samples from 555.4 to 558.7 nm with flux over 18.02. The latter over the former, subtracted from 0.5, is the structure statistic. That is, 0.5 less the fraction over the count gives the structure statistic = 0.385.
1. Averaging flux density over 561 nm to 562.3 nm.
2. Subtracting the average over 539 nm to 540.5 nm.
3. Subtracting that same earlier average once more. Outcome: -16.2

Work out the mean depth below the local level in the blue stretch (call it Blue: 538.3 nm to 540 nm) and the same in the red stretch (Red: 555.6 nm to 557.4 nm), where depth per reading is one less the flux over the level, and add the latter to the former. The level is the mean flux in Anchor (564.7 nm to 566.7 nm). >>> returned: 0.022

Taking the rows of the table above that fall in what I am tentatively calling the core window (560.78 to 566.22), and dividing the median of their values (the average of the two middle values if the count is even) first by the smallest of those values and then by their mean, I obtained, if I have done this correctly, 0.059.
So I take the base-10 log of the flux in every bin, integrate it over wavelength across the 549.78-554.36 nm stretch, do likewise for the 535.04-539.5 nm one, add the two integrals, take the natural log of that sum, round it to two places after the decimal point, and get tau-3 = 2.42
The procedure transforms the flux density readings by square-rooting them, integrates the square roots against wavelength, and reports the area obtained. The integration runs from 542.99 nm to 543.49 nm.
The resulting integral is 2.04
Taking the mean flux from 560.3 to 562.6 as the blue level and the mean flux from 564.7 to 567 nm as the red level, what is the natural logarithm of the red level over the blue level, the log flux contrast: -0.01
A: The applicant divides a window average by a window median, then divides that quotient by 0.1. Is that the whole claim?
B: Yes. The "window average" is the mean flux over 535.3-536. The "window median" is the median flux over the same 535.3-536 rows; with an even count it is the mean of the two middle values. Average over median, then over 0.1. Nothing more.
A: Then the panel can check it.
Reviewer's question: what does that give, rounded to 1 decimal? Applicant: 10.1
